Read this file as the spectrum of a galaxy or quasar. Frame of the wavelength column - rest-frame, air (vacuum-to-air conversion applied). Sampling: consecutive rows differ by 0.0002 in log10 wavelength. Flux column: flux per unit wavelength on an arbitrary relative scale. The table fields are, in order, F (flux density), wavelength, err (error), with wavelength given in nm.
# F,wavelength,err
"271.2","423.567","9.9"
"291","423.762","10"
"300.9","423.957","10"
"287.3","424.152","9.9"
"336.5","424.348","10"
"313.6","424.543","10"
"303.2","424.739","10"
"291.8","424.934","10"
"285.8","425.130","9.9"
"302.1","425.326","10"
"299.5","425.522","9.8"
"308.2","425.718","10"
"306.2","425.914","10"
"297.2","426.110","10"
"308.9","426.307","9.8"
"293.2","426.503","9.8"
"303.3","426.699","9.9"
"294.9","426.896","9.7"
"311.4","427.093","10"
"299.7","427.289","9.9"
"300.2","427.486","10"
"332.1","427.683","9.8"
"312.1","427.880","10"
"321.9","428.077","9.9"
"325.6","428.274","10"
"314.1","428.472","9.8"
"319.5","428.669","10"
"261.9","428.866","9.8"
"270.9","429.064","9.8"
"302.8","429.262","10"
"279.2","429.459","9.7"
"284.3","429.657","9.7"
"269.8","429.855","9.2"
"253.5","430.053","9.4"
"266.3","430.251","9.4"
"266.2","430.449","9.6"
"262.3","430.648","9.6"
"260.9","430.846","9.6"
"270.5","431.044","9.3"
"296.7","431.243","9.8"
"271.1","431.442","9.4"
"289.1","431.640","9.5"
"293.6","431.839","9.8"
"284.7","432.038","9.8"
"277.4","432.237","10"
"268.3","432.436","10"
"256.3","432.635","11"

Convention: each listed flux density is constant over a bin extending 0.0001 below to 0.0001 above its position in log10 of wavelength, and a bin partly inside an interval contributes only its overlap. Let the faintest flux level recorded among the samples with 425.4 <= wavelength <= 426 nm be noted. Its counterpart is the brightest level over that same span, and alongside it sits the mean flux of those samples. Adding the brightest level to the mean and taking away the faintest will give 313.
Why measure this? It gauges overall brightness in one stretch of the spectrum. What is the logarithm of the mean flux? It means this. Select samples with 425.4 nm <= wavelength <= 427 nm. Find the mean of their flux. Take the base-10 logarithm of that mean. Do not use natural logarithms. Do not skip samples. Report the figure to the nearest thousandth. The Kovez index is 2.479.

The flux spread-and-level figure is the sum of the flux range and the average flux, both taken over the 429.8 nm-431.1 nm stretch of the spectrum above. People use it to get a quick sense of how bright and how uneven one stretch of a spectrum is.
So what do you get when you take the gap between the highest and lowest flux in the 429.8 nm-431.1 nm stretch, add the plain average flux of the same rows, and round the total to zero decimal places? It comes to 281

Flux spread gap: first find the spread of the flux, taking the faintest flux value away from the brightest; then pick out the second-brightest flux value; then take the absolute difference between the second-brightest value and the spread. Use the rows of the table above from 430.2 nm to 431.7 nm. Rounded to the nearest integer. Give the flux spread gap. 253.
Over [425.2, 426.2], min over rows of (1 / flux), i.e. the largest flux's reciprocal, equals 0.0032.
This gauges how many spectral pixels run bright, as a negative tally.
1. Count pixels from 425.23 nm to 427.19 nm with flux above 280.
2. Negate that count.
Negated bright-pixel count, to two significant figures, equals -10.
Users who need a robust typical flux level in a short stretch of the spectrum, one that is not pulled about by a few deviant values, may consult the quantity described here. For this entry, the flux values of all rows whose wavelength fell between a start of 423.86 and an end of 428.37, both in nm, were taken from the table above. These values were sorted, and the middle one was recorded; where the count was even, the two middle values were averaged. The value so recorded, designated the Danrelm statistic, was 303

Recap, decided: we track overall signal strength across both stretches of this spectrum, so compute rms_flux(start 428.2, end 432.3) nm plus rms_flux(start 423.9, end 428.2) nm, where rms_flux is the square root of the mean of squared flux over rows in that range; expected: 588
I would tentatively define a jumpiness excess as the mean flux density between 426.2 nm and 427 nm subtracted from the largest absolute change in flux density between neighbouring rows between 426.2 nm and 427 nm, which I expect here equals -284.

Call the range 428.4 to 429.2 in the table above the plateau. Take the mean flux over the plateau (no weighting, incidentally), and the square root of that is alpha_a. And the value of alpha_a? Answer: 17.1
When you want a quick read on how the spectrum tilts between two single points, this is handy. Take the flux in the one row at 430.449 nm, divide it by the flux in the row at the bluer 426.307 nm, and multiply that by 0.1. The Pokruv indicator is 0.086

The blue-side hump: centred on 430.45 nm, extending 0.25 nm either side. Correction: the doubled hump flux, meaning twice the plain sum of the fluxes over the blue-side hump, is 1590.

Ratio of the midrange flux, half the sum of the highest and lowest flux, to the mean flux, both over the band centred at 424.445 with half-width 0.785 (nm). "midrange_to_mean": 1.03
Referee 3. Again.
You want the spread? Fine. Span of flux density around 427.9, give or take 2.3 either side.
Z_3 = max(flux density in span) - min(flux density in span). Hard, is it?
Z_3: 79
